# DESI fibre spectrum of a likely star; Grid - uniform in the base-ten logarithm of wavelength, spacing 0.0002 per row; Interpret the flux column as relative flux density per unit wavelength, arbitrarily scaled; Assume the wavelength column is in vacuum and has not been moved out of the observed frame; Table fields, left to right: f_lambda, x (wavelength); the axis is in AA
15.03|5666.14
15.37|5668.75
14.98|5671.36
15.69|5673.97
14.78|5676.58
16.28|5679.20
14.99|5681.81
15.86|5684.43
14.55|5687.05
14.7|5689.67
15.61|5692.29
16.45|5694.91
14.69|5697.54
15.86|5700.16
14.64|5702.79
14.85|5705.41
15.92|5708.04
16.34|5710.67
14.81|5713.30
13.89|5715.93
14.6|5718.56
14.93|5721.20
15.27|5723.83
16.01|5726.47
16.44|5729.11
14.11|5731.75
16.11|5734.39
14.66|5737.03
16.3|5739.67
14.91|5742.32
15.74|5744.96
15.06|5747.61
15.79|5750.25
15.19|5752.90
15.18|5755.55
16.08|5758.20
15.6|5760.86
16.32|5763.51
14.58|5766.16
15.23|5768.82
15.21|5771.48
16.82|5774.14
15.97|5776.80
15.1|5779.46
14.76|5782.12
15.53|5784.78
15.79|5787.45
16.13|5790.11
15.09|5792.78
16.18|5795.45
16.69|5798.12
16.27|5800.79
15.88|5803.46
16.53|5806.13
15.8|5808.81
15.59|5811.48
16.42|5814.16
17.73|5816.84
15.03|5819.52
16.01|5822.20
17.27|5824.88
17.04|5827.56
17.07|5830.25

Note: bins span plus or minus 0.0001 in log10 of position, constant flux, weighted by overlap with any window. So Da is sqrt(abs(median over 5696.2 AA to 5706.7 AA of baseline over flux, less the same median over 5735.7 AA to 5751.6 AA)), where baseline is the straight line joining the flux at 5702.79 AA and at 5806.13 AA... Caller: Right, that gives 0.12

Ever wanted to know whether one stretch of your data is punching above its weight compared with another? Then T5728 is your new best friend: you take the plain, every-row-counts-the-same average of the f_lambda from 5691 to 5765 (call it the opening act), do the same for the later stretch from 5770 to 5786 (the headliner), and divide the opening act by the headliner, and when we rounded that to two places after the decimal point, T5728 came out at 0.99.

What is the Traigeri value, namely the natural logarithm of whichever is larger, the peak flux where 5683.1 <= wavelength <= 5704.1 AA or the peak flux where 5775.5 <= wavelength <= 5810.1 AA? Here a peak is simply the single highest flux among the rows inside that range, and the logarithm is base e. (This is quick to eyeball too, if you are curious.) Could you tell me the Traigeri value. 2.815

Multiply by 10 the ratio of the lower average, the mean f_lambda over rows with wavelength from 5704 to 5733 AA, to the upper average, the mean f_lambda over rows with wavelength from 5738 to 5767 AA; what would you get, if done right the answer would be 9.79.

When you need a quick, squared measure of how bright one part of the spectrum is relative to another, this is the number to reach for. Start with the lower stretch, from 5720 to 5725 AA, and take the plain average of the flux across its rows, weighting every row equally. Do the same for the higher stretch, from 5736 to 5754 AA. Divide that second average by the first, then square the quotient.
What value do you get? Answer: 1.04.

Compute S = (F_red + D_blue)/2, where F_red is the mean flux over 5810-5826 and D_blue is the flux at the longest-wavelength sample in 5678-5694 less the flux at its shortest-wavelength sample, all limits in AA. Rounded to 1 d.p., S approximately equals 7.8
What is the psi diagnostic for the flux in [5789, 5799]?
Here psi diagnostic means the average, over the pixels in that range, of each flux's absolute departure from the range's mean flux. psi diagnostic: 0.47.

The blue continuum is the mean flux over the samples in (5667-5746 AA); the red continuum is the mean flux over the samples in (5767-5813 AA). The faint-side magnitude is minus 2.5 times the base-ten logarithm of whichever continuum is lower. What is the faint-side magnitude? -2.96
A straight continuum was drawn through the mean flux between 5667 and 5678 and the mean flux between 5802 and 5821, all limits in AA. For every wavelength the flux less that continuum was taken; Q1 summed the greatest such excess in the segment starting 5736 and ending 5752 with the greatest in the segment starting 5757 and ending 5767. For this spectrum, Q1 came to 1.1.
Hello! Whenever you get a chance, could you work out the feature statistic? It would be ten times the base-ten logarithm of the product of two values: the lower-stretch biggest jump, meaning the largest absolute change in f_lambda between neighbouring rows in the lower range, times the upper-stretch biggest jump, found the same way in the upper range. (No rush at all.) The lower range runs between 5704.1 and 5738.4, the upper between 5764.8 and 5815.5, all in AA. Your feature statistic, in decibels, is 5.7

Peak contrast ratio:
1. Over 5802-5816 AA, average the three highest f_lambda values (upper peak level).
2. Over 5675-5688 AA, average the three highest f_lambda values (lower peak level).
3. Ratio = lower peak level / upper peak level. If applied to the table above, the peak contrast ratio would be 0.97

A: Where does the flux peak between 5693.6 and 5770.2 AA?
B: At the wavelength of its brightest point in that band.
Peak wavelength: 5694.91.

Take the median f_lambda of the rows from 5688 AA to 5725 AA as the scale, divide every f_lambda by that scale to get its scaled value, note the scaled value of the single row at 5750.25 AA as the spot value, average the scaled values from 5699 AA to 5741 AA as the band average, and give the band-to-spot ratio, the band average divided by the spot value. 0.97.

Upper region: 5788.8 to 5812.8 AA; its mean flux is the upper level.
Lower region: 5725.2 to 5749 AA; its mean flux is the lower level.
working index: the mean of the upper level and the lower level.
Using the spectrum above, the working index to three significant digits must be 15.8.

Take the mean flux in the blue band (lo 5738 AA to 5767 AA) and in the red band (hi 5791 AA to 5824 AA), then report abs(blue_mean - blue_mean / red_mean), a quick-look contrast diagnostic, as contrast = 14.6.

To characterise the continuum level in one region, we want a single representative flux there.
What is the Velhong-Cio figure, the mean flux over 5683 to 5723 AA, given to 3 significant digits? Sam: 15.2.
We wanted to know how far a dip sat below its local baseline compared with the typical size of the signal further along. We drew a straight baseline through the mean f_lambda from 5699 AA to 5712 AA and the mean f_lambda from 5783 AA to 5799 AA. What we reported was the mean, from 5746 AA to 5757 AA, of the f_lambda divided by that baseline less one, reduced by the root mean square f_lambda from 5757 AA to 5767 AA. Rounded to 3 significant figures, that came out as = -15.7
